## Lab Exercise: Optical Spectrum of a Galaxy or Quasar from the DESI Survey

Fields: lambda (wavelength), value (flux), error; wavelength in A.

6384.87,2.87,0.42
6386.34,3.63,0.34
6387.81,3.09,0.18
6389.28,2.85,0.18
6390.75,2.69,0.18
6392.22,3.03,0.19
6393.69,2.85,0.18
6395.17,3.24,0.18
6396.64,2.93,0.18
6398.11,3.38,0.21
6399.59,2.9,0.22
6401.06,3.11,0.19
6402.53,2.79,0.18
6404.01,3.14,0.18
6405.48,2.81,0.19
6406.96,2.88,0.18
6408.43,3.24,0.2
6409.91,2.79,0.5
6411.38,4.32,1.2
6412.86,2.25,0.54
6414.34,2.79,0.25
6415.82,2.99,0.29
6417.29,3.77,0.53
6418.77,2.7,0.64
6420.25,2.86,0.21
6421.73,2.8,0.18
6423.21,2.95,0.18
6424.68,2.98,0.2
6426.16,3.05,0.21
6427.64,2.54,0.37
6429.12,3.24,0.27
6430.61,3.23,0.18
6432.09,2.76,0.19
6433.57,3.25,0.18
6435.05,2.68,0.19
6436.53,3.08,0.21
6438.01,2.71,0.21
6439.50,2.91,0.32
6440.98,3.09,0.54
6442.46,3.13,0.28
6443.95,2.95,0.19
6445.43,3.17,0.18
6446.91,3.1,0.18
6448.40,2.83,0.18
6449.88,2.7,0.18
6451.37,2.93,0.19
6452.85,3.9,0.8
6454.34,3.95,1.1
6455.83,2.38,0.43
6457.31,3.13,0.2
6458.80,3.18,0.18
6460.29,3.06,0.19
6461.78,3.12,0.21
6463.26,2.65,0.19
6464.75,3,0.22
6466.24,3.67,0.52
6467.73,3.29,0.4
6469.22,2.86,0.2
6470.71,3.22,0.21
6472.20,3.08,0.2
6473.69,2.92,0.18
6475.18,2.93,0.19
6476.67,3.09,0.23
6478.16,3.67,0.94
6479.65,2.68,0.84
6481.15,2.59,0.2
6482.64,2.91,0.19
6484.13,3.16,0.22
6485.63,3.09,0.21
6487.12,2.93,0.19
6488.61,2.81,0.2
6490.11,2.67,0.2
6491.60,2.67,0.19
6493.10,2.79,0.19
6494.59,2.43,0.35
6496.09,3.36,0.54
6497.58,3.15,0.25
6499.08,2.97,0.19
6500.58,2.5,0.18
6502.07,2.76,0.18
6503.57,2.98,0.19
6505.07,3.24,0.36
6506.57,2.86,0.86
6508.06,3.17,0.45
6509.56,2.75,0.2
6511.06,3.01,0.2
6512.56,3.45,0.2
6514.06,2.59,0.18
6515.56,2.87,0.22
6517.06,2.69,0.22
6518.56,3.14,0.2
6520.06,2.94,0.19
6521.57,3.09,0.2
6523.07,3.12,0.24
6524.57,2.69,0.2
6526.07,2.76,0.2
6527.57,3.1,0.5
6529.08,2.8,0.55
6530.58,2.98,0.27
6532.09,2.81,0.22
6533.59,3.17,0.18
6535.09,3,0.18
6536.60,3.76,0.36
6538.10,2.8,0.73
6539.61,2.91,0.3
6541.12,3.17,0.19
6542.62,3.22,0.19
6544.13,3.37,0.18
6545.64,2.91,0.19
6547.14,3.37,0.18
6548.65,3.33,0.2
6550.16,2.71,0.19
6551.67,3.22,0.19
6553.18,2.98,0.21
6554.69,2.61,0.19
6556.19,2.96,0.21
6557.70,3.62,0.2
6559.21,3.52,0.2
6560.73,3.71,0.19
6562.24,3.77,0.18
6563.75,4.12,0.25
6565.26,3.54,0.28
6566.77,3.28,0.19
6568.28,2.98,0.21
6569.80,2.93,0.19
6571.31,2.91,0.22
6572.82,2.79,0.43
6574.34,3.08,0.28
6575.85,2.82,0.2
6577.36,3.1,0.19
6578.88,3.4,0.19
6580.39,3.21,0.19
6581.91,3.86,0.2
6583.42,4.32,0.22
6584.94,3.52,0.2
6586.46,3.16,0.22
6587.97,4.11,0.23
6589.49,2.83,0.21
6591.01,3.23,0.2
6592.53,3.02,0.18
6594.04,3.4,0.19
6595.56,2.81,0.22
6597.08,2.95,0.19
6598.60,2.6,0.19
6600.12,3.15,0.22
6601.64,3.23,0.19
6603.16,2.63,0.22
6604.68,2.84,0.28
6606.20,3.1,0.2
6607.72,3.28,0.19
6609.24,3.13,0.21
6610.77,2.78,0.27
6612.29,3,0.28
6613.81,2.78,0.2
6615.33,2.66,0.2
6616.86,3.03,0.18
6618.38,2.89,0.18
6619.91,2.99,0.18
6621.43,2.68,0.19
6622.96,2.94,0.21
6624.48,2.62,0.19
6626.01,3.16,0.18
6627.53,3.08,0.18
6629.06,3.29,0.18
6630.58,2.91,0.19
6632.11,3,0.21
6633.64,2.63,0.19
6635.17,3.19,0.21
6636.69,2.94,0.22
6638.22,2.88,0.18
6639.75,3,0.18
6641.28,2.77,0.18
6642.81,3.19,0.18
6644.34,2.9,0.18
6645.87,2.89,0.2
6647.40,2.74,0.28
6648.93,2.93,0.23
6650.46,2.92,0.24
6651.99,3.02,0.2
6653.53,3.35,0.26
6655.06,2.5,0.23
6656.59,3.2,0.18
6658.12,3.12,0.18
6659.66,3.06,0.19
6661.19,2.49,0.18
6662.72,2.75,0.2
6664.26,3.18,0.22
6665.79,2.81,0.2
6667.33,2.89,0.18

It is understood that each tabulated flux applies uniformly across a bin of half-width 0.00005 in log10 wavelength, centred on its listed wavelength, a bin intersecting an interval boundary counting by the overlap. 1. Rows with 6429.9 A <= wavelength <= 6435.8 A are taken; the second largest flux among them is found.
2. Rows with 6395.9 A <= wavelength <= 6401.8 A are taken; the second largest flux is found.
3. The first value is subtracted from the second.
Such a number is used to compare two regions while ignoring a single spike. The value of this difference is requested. -0.12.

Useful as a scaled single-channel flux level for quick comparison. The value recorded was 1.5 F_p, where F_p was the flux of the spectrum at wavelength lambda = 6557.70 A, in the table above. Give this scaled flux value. 5.4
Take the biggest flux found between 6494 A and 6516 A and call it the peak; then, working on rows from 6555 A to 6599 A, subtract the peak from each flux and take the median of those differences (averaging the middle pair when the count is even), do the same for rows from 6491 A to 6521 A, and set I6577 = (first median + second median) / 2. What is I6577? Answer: -0.39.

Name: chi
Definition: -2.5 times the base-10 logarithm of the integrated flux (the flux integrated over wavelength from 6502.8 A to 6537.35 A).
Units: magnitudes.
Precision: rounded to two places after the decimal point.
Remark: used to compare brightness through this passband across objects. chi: -5.04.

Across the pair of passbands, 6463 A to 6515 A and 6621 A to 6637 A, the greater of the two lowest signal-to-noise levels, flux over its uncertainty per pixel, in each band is 13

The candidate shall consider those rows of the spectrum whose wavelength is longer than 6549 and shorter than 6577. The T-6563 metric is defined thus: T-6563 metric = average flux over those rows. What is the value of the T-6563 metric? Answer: 3.20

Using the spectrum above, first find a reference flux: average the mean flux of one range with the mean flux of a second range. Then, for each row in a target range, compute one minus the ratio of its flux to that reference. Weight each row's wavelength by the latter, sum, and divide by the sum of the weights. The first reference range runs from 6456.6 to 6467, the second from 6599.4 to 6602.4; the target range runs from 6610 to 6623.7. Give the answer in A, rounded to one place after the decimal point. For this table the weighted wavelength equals 6616.7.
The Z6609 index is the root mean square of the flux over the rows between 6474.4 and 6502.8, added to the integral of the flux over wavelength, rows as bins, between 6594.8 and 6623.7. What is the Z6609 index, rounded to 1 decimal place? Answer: 87.3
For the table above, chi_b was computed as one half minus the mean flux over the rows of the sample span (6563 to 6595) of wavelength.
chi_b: -2.81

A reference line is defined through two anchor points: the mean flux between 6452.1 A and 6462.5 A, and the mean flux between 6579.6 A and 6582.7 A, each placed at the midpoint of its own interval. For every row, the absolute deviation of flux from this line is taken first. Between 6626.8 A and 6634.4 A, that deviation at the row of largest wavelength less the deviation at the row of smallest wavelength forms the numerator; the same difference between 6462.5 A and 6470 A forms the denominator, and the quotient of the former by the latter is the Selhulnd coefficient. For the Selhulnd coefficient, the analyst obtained -2.4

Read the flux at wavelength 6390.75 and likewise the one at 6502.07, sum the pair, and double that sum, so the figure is 10.9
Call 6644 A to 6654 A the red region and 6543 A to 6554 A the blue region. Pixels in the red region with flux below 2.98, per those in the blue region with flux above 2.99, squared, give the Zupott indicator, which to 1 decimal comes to 1.6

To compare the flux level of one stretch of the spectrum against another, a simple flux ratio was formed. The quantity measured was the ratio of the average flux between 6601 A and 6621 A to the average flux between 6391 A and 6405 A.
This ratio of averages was 0.97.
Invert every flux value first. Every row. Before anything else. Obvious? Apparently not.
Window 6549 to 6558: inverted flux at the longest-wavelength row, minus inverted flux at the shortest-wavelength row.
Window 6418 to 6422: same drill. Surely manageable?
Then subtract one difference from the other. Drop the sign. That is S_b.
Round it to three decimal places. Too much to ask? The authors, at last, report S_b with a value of 0.080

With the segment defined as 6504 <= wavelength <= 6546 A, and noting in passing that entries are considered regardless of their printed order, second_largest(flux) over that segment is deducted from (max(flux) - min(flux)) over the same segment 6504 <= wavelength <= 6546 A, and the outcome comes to -2.28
